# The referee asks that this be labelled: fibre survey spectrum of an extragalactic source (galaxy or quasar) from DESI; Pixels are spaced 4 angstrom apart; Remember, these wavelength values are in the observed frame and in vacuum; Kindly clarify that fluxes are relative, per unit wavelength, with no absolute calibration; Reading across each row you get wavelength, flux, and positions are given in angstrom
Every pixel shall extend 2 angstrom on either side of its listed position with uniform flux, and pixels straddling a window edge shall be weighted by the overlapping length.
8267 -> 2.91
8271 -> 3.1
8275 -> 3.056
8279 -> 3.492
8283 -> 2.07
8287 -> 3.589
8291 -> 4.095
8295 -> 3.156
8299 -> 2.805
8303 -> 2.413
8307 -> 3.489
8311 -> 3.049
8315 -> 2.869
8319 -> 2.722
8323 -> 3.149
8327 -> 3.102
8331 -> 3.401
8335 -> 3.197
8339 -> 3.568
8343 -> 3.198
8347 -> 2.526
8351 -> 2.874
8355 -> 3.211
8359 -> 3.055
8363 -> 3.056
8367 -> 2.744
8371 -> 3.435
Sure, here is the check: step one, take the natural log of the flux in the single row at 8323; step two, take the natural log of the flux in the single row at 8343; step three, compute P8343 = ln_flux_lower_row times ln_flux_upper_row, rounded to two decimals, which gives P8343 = 1.33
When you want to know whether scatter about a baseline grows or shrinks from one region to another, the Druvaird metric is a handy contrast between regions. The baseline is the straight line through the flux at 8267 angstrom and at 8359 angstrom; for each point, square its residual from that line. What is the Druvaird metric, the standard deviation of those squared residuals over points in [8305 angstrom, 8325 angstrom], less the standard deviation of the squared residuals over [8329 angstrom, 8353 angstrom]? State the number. -0.01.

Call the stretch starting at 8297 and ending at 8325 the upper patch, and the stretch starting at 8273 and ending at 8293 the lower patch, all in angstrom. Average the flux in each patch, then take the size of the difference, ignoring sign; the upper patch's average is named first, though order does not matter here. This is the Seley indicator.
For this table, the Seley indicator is 0.33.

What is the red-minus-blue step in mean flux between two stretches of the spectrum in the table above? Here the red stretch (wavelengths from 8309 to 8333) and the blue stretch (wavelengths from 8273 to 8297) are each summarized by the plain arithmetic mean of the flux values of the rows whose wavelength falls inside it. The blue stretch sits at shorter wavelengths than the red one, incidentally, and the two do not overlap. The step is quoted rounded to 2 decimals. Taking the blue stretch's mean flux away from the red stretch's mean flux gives -0.19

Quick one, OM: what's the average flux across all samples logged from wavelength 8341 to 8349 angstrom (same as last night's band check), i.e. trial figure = 2.86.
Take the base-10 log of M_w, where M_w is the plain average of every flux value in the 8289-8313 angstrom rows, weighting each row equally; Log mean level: 0.501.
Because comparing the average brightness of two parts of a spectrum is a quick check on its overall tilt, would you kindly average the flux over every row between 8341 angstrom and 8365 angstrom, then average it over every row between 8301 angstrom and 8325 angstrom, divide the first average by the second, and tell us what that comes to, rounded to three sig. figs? 1.01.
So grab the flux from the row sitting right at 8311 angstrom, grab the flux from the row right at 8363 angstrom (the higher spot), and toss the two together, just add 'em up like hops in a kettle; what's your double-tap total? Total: 6.1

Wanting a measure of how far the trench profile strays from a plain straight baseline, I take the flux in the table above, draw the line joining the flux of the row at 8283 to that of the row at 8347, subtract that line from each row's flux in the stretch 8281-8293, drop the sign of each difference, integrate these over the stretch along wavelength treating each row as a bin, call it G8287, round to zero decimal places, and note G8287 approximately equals 14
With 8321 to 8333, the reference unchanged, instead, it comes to 10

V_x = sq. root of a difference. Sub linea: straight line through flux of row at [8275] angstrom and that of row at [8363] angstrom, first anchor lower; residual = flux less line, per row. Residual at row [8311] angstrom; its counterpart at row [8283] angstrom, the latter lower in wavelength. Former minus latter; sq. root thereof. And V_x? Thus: 1.0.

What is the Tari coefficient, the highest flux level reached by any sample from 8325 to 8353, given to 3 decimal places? 3.568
